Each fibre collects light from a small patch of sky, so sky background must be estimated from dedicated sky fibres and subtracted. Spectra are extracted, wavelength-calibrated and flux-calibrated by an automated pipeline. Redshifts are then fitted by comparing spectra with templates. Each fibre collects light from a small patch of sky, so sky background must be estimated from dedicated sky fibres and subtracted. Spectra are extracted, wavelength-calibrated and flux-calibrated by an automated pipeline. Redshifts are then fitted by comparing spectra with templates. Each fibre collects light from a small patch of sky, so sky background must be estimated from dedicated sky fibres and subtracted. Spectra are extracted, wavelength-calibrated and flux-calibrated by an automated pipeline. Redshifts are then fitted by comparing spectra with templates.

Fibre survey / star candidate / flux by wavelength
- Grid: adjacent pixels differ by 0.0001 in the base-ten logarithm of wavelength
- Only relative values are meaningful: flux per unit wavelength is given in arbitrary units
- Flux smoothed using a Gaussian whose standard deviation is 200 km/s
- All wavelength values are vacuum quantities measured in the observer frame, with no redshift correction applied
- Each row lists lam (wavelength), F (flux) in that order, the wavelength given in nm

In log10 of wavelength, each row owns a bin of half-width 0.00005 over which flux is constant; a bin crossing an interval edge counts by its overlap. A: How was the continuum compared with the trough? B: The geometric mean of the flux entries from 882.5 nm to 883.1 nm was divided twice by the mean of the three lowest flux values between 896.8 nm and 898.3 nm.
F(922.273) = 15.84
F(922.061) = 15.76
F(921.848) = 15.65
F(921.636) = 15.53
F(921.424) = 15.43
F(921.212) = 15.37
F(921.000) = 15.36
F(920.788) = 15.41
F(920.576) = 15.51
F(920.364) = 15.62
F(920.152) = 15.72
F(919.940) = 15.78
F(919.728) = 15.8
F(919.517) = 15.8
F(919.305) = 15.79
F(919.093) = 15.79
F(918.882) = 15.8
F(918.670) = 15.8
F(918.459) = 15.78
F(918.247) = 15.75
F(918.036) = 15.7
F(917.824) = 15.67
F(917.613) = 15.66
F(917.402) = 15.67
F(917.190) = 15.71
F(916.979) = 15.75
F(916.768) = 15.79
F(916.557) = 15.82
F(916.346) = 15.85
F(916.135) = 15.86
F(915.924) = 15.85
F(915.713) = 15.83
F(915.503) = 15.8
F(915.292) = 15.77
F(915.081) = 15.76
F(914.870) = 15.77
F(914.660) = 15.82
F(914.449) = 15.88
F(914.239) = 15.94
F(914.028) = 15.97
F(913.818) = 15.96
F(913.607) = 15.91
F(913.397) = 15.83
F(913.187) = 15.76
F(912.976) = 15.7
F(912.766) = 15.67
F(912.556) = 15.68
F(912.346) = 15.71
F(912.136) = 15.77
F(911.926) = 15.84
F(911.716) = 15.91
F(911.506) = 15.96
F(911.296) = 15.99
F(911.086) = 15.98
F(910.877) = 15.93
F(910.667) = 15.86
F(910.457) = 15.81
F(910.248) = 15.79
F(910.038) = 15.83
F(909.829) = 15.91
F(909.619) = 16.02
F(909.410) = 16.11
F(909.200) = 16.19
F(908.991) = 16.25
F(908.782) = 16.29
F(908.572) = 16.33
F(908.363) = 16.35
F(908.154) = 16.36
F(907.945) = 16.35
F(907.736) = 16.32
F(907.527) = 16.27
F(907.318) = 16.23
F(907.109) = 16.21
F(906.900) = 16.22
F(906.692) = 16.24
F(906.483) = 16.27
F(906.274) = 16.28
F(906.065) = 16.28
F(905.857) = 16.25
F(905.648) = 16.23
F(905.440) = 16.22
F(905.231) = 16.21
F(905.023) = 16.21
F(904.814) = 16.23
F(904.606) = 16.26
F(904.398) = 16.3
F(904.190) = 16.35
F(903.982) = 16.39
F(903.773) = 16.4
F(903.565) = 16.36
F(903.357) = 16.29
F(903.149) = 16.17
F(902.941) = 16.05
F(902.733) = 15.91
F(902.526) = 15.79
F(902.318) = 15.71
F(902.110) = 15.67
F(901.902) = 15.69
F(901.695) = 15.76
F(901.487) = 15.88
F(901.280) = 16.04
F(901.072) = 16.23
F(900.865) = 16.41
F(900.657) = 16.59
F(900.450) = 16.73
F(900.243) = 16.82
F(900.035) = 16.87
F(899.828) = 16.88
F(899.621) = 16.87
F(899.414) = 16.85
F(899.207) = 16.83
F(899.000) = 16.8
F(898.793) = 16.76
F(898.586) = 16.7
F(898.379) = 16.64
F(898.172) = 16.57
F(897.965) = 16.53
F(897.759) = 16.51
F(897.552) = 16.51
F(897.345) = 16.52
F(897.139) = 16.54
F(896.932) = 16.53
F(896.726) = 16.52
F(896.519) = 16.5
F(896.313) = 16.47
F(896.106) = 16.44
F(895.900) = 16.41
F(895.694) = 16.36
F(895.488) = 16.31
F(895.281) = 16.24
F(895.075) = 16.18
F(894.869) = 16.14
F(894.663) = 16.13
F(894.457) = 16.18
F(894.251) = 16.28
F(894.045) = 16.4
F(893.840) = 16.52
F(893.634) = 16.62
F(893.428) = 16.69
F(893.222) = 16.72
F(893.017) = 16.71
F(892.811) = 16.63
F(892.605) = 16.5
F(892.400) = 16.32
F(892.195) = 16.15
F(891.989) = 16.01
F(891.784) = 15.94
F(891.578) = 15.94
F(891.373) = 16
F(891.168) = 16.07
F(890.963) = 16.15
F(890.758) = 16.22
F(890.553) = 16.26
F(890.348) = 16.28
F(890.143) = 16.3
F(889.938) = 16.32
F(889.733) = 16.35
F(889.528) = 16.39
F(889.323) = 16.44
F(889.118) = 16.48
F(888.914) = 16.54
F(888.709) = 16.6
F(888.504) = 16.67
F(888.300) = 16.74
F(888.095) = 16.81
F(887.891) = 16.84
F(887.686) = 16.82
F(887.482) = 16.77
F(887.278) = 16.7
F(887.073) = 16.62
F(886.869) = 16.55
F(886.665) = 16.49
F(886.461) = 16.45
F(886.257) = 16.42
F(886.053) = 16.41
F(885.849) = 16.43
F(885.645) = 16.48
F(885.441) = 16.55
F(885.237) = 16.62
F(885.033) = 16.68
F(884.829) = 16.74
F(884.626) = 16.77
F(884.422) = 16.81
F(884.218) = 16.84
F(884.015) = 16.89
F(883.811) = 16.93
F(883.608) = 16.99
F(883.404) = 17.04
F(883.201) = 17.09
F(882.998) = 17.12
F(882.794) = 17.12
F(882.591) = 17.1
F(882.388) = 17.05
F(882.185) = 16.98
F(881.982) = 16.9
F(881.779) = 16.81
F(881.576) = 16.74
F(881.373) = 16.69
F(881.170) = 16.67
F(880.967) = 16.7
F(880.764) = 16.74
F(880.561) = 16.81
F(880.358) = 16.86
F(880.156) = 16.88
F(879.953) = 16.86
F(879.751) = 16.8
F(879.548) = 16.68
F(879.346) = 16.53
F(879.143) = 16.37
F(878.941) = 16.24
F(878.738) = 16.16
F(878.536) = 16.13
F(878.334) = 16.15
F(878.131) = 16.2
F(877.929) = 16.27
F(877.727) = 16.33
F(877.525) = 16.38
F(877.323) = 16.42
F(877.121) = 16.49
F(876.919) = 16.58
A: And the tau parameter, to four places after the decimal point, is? 0.0628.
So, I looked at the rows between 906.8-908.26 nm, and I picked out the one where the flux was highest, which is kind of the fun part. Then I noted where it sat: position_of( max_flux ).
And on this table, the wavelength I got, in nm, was 908.154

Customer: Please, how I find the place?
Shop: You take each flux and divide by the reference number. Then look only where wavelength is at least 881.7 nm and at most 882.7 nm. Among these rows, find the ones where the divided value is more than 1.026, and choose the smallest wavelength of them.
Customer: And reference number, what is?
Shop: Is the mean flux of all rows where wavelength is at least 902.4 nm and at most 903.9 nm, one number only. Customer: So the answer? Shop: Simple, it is 881.779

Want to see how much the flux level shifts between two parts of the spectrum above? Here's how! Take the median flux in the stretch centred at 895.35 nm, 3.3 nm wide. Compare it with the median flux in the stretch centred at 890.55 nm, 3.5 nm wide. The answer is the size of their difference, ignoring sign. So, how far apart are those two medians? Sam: 0.12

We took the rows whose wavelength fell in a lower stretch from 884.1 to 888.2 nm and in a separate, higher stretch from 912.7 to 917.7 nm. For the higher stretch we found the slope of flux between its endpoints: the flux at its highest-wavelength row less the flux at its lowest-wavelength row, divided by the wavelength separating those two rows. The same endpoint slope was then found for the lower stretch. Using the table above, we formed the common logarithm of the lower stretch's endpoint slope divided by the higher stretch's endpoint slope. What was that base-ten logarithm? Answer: 0.6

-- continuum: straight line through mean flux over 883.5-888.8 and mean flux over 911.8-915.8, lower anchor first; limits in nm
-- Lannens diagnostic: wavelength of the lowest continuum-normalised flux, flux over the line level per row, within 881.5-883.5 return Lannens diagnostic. 881.576 nm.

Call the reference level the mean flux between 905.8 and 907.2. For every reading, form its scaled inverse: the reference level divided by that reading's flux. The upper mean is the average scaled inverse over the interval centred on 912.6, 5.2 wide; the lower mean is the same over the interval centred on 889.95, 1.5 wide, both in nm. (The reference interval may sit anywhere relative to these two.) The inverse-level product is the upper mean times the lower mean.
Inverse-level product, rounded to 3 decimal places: 1.021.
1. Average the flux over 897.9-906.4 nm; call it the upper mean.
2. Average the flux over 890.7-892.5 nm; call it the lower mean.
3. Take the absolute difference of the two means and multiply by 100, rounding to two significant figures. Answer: 25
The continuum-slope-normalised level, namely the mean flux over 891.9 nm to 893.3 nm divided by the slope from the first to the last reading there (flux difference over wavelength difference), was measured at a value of 29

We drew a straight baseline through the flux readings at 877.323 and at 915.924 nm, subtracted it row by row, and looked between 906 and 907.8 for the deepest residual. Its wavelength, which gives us 907.109 nm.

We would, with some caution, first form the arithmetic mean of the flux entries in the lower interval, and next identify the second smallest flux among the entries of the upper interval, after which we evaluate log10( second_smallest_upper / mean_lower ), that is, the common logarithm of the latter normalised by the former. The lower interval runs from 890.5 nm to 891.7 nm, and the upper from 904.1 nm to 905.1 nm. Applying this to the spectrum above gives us 0.003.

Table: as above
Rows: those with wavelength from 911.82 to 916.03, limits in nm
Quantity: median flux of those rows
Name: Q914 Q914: 15.8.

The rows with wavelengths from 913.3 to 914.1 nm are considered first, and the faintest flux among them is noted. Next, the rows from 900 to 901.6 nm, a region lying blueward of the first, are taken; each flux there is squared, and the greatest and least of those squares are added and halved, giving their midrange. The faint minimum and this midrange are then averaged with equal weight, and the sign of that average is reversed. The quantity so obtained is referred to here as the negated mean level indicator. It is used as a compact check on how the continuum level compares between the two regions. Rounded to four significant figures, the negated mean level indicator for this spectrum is -142.1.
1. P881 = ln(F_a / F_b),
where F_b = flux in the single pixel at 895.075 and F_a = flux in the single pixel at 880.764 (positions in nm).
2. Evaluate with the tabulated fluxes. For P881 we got 0.03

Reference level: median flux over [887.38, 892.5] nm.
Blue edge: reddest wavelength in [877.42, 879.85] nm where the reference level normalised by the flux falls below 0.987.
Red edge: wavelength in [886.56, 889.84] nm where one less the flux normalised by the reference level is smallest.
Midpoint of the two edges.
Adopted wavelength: 883.82 nm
